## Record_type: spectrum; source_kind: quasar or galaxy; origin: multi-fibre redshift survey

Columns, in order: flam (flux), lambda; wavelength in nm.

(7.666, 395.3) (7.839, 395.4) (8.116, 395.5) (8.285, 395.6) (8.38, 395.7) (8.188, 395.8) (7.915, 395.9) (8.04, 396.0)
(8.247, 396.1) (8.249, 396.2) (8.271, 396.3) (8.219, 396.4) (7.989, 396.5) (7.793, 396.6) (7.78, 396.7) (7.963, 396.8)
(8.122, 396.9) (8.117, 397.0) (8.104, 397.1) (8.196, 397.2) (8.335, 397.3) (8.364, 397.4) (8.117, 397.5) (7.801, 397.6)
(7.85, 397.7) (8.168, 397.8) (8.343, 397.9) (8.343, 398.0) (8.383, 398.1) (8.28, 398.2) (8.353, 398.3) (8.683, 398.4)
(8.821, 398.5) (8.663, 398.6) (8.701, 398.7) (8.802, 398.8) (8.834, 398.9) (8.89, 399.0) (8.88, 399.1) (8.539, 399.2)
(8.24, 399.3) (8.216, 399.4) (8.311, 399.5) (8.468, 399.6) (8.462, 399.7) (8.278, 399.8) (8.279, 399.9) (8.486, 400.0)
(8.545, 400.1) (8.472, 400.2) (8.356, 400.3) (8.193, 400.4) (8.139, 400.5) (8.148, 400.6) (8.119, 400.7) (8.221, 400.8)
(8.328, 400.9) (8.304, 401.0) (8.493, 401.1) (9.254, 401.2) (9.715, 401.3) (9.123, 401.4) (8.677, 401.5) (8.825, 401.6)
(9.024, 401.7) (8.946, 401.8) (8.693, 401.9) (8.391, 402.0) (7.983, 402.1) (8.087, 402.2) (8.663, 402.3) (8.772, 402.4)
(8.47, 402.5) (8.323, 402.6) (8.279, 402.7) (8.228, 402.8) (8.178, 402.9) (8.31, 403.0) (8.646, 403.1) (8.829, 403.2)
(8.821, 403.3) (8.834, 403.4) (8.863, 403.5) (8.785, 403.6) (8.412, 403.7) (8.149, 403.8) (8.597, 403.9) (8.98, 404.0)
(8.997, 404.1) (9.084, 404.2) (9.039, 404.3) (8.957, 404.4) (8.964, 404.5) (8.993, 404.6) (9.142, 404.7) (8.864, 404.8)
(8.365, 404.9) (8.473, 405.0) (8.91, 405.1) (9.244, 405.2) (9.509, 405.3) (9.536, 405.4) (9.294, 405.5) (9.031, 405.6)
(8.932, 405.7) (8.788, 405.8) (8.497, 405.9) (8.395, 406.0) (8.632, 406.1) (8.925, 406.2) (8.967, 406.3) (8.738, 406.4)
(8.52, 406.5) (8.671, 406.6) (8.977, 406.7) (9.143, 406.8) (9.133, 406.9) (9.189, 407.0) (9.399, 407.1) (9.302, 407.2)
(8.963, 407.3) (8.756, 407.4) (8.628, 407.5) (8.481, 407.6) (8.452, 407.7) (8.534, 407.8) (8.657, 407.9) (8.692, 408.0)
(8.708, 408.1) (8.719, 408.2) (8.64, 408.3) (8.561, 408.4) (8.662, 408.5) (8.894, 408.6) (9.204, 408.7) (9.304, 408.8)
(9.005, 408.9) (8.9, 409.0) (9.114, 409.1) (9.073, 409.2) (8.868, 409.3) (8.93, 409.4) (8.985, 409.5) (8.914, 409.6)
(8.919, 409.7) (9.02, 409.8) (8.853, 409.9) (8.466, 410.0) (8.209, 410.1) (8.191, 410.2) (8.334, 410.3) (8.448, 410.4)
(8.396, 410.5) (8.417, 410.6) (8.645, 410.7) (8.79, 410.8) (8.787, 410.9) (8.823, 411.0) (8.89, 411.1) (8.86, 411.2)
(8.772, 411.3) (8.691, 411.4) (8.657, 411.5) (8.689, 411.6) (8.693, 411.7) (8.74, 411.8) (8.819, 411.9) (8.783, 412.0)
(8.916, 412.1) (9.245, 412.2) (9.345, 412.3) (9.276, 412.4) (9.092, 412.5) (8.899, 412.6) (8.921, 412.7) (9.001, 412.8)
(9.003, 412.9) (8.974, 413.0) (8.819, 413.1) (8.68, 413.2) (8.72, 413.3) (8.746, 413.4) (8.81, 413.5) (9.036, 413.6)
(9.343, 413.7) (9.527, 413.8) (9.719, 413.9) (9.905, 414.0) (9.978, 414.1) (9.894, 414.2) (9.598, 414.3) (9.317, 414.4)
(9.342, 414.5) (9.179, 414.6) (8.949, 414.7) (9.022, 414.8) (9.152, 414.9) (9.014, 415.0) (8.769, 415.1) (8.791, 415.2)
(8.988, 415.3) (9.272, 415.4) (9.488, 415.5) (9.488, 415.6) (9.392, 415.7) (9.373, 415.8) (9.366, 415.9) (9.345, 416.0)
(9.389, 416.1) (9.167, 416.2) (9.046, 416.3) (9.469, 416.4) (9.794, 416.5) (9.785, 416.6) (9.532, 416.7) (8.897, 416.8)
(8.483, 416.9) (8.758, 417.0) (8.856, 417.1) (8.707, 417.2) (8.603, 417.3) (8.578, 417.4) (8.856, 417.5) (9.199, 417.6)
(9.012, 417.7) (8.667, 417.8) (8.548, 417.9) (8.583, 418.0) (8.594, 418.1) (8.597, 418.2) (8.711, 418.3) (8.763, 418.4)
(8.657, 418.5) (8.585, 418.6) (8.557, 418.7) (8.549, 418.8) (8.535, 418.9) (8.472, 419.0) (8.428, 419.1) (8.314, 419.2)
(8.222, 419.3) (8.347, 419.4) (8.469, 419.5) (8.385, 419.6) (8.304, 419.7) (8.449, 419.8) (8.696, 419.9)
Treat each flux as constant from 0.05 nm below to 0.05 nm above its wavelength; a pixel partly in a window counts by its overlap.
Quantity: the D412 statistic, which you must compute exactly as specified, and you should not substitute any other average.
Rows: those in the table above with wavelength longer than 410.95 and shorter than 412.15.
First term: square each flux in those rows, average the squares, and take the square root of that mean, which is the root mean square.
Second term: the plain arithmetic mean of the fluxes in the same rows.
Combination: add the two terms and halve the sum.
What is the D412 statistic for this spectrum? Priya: 8.78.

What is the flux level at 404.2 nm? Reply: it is 9.084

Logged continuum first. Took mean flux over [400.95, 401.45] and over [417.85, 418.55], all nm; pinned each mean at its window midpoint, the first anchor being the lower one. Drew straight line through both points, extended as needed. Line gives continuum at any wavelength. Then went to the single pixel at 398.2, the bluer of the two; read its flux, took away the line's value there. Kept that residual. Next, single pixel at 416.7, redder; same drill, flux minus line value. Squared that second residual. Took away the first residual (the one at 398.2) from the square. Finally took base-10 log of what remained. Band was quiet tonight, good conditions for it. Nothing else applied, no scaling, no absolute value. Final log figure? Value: 0.2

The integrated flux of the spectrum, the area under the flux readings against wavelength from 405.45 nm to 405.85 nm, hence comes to 3.6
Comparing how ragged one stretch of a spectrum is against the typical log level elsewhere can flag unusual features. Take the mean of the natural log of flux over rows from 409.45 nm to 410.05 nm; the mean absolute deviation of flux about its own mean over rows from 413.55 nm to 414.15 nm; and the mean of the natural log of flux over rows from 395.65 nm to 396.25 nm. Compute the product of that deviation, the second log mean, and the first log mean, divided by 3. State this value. 0.43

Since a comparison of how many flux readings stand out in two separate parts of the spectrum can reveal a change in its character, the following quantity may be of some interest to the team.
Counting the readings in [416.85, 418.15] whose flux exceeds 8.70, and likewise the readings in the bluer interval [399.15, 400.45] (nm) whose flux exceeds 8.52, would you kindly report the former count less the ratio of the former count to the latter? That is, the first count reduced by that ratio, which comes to 3.0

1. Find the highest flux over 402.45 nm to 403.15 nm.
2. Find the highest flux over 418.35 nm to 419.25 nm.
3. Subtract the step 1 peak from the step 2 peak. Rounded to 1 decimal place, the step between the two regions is 0.1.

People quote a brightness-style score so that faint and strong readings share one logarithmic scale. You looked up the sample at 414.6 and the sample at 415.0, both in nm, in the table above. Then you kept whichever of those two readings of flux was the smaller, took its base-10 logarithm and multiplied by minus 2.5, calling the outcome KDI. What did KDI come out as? -2.39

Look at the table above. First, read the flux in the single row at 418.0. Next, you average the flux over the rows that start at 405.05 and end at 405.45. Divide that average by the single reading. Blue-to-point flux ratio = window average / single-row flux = 1.08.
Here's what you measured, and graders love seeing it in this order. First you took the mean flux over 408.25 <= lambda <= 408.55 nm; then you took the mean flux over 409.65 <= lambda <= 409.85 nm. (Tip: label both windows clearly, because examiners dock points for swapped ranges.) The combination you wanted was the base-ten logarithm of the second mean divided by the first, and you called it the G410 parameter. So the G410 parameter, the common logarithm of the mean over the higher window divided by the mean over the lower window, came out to 0.017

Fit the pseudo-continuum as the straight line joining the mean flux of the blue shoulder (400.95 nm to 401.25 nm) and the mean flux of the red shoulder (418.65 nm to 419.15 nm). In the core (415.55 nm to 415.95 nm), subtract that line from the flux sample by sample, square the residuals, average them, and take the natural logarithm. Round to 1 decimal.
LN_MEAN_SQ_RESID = -0.3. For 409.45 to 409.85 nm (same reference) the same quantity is -2.0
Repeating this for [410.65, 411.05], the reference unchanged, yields -3.4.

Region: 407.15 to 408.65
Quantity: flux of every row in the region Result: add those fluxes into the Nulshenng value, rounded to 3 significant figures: 131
